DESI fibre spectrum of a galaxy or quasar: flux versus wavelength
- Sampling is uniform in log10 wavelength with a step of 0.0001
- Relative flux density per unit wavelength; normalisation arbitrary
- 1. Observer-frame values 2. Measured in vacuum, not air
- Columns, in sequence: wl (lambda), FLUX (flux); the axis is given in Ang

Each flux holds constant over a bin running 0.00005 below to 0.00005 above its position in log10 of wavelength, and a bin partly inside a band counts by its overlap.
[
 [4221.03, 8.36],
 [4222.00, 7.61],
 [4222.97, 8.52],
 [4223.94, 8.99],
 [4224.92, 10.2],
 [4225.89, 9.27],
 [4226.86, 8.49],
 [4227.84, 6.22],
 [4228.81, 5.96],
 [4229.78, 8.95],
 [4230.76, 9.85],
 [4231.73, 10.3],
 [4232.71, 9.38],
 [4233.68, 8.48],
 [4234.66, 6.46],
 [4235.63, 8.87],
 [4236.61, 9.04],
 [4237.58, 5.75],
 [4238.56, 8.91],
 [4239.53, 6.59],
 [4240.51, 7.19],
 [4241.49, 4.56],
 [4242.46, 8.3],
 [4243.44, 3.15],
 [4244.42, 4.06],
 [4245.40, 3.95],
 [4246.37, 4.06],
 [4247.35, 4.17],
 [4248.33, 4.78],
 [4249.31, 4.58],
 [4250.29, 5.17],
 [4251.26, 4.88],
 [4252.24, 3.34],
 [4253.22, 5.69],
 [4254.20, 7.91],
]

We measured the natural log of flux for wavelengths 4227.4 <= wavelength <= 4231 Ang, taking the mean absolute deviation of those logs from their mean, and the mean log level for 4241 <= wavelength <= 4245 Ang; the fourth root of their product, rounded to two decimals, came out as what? 0.76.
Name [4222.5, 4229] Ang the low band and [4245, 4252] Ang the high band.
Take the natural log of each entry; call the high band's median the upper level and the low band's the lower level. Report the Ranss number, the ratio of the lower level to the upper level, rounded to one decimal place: 1.4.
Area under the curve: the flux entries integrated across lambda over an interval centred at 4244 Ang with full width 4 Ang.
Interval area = 19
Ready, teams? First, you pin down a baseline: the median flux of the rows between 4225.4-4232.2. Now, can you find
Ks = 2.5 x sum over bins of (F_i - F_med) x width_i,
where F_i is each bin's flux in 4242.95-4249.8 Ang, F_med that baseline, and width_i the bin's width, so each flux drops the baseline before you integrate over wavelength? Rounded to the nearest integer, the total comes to -83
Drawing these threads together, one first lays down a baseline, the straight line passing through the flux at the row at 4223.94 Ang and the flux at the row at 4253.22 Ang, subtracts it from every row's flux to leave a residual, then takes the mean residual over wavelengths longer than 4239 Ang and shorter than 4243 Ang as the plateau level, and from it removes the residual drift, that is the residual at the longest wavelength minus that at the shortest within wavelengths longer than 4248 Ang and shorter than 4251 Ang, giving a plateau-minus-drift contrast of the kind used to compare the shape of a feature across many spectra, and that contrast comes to -1.0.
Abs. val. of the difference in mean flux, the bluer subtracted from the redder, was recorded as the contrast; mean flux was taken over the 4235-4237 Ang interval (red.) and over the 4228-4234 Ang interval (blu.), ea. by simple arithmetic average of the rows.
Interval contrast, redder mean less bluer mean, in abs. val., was 0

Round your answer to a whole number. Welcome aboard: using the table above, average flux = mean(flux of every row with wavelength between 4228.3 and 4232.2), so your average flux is 9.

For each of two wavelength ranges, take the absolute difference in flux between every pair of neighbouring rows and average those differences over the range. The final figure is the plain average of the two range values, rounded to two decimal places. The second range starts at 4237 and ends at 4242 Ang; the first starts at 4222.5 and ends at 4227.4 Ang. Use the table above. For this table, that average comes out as 1.51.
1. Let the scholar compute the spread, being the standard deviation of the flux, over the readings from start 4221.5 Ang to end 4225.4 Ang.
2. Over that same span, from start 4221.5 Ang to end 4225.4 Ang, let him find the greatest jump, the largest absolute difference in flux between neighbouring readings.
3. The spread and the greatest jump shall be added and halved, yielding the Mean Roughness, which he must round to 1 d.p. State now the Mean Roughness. 1.1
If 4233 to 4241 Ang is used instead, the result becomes 2.3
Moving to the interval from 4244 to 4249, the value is 0.5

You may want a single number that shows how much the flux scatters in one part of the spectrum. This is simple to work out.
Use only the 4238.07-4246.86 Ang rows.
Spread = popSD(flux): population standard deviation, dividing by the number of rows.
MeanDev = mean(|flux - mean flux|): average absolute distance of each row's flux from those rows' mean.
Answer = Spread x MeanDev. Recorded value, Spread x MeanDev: 3.8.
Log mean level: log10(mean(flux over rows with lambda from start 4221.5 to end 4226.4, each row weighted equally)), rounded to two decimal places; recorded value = 0.95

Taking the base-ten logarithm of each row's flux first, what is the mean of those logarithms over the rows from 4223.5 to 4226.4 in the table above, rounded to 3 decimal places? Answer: 0.976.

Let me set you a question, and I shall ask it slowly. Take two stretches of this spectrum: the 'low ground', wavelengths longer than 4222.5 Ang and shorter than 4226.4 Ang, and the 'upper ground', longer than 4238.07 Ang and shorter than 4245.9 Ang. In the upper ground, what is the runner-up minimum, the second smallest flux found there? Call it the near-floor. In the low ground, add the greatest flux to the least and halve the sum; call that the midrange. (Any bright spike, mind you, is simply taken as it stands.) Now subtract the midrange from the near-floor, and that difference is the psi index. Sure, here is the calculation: -5.4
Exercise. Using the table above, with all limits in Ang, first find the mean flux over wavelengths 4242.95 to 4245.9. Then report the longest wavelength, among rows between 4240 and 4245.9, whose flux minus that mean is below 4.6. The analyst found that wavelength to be 4245.40 Ang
